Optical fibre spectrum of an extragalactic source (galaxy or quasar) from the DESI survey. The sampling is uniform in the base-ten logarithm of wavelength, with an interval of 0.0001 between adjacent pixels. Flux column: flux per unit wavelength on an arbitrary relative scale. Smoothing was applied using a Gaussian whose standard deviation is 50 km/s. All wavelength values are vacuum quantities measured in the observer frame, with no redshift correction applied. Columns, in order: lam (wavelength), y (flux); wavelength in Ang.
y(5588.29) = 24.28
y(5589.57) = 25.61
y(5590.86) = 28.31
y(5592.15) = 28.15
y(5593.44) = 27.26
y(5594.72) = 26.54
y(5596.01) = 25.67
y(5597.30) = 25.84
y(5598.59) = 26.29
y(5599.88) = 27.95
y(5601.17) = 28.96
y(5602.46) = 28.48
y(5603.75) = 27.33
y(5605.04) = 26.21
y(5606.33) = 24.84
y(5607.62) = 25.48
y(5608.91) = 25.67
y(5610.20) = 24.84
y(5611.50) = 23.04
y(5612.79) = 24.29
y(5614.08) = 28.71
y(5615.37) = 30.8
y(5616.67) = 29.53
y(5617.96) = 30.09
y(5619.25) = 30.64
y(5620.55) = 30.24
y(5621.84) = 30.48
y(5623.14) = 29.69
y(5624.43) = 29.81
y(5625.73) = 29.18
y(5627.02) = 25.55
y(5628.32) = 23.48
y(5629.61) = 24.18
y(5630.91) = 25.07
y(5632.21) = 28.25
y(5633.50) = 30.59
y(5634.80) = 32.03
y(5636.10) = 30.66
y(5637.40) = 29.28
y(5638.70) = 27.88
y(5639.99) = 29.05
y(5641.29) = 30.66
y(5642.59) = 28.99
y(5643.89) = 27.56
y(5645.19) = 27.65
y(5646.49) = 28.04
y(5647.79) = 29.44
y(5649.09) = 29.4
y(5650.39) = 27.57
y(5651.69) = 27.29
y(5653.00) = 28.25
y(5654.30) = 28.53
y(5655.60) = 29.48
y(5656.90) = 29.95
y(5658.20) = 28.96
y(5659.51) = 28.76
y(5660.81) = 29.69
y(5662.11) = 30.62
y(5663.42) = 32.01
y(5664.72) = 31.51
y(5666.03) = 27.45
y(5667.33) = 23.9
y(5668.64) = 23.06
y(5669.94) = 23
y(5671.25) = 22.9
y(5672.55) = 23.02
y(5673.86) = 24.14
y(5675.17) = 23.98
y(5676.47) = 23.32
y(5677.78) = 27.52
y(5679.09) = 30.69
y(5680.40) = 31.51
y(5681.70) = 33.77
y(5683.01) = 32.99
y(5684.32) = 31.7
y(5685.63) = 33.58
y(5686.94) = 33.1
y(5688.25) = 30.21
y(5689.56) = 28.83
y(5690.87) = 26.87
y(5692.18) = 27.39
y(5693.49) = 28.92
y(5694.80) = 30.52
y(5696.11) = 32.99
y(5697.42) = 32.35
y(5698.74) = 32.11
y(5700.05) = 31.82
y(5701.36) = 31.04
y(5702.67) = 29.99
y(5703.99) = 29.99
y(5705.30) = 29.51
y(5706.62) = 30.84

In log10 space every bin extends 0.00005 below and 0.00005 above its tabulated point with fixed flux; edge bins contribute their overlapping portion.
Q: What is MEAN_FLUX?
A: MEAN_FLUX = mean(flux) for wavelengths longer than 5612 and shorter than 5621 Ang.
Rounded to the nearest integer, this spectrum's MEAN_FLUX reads 29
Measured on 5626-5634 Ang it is 26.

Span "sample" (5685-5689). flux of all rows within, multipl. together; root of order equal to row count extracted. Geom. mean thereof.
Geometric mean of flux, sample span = 32.3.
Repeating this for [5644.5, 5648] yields 28.4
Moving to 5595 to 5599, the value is 25.9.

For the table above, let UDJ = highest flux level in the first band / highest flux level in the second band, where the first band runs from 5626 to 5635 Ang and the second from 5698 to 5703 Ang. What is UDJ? 1.00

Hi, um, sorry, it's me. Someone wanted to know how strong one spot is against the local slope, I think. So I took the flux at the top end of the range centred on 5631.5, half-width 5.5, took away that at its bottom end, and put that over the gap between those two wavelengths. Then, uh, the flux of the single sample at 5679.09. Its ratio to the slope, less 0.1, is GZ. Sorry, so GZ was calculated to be 54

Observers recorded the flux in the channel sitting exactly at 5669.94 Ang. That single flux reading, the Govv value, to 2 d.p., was 23.00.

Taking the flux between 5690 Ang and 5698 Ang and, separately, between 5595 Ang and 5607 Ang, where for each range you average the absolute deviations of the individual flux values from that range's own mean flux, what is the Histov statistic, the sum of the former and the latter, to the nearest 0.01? 3.30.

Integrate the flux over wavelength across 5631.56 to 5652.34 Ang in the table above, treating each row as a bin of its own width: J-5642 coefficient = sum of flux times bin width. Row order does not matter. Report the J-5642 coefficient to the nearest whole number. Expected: 603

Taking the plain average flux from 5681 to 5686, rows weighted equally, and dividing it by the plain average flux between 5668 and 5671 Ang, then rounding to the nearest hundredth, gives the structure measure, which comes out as 1.43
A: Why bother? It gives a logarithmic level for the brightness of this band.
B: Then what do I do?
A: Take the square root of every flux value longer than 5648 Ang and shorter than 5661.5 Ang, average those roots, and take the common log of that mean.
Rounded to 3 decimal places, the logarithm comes 0.730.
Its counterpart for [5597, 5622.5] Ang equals 0.719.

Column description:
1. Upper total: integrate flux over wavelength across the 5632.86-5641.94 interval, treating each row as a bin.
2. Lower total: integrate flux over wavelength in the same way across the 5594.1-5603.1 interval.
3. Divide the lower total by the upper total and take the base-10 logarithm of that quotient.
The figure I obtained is -0.05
